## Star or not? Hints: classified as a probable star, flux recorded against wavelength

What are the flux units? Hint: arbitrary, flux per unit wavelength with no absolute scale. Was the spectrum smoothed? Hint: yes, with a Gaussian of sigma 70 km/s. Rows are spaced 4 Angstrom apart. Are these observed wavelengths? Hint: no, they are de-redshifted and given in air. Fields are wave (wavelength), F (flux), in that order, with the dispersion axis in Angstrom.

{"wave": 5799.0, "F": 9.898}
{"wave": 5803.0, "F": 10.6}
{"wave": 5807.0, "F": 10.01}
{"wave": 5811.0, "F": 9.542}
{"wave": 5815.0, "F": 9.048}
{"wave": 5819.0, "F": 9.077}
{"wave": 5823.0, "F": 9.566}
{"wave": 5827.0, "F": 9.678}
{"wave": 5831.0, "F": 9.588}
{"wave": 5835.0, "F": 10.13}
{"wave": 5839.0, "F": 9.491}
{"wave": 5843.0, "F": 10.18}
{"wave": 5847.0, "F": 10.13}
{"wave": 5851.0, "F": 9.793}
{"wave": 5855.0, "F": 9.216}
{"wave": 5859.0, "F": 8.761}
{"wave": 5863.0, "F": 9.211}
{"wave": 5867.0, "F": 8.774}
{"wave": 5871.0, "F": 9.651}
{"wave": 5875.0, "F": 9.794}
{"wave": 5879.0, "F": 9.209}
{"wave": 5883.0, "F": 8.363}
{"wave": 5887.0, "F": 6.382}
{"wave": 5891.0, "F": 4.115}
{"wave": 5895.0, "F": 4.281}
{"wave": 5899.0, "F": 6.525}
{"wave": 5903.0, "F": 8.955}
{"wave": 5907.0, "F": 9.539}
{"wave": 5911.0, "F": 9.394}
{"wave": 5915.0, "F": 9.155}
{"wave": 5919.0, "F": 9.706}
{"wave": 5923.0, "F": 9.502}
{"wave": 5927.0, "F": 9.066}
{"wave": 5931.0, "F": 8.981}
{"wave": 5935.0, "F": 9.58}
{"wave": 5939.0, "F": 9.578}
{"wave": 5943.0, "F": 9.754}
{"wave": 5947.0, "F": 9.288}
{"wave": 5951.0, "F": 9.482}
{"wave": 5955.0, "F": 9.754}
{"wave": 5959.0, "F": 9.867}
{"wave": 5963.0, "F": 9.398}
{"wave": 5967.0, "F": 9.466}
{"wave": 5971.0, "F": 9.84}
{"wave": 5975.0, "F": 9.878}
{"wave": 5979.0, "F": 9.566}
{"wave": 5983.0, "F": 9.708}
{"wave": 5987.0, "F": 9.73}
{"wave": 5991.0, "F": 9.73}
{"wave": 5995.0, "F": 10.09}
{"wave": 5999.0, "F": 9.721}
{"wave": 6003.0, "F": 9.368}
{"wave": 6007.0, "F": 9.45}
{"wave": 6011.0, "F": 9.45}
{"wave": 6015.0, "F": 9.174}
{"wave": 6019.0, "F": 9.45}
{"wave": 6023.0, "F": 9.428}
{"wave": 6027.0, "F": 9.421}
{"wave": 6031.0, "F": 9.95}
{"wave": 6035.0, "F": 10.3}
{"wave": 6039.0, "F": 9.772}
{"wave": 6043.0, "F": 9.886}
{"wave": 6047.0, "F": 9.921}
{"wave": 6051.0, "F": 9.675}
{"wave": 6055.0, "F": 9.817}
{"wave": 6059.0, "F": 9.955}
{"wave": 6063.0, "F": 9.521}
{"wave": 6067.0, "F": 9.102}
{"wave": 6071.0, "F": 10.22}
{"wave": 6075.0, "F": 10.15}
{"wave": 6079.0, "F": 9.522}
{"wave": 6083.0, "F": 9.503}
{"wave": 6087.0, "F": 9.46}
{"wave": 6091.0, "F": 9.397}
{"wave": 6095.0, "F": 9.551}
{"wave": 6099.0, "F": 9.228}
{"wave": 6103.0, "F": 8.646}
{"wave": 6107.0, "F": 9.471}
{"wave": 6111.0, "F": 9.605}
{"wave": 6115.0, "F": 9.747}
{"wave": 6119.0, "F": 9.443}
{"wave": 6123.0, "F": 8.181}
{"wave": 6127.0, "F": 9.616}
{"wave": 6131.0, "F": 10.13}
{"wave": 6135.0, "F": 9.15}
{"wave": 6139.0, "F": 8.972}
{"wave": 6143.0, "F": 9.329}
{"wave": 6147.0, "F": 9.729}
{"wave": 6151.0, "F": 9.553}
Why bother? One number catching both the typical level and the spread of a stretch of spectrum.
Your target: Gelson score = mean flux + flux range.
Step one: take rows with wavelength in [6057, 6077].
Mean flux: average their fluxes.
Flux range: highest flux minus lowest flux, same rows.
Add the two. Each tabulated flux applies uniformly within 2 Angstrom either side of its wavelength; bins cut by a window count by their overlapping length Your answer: 10.9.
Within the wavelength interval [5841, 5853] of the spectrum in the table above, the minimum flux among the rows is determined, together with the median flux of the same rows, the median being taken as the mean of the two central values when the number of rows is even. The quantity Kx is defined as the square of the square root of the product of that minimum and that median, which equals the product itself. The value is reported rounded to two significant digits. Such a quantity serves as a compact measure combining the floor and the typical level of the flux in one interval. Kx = 99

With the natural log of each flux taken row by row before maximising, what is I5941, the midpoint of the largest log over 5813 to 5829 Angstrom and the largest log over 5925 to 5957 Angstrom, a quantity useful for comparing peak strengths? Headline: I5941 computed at 2.27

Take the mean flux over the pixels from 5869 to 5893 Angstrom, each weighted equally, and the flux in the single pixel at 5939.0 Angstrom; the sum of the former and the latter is 17.5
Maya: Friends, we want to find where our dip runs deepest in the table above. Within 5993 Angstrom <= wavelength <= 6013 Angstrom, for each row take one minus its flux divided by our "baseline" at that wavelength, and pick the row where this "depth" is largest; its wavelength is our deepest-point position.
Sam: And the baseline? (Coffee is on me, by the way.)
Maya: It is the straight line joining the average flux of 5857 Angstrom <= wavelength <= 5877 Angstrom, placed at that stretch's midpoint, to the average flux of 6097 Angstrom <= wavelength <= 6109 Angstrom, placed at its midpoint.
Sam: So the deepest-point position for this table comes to 6003.0 Angstrom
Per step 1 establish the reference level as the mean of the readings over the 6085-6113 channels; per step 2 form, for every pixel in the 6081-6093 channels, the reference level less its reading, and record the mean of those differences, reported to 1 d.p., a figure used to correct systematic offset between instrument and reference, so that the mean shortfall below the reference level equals -0.1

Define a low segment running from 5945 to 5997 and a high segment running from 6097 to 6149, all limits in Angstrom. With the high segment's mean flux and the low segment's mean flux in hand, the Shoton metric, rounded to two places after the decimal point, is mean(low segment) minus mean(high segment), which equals 0.35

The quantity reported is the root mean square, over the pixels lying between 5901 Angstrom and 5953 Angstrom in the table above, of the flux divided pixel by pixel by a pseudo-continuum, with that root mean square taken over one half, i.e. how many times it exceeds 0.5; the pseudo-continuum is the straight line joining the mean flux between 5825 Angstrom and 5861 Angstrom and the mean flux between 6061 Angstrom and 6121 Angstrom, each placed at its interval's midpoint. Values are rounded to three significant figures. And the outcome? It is 1.95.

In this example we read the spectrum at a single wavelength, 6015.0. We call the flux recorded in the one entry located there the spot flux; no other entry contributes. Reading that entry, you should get 9.174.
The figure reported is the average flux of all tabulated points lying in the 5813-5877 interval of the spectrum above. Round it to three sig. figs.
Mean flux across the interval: 9.51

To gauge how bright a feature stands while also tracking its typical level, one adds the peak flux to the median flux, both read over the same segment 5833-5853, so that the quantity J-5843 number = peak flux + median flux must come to 20.3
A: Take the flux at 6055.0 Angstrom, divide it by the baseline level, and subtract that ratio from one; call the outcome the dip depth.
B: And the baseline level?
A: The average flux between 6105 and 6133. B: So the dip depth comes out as -0.038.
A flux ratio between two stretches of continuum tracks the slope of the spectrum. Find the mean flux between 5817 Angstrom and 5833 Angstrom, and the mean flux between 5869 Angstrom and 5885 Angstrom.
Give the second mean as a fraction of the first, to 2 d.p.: 0.98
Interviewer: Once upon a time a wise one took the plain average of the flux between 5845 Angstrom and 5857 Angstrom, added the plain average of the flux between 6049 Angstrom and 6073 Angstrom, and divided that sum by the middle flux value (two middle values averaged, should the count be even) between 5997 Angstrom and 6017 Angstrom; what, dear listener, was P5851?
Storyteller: 2.06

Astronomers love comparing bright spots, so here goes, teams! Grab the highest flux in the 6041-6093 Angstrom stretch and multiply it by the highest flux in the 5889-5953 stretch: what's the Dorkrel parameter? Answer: 100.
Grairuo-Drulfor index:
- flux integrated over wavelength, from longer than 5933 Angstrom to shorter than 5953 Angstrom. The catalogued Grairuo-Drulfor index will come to 191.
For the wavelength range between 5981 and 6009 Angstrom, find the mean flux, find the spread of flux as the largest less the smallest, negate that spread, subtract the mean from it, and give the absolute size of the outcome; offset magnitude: 10.4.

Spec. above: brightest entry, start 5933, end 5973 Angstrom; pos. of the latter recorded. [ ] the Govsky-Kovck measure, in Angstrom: 5959.0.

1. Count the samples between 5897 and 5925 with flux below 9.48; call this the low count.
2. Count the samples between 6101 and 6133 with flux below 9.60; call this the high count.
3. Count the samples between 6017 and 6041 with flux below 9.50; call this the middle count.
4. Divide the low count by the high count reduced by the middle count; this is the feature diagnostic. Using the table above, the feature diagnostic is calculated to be 4.0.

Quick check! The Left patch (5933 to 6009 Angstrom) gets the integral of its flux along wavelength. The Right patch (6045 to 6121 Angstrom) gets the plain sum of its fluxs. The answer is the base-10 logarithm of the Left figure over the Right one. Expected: 0.61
